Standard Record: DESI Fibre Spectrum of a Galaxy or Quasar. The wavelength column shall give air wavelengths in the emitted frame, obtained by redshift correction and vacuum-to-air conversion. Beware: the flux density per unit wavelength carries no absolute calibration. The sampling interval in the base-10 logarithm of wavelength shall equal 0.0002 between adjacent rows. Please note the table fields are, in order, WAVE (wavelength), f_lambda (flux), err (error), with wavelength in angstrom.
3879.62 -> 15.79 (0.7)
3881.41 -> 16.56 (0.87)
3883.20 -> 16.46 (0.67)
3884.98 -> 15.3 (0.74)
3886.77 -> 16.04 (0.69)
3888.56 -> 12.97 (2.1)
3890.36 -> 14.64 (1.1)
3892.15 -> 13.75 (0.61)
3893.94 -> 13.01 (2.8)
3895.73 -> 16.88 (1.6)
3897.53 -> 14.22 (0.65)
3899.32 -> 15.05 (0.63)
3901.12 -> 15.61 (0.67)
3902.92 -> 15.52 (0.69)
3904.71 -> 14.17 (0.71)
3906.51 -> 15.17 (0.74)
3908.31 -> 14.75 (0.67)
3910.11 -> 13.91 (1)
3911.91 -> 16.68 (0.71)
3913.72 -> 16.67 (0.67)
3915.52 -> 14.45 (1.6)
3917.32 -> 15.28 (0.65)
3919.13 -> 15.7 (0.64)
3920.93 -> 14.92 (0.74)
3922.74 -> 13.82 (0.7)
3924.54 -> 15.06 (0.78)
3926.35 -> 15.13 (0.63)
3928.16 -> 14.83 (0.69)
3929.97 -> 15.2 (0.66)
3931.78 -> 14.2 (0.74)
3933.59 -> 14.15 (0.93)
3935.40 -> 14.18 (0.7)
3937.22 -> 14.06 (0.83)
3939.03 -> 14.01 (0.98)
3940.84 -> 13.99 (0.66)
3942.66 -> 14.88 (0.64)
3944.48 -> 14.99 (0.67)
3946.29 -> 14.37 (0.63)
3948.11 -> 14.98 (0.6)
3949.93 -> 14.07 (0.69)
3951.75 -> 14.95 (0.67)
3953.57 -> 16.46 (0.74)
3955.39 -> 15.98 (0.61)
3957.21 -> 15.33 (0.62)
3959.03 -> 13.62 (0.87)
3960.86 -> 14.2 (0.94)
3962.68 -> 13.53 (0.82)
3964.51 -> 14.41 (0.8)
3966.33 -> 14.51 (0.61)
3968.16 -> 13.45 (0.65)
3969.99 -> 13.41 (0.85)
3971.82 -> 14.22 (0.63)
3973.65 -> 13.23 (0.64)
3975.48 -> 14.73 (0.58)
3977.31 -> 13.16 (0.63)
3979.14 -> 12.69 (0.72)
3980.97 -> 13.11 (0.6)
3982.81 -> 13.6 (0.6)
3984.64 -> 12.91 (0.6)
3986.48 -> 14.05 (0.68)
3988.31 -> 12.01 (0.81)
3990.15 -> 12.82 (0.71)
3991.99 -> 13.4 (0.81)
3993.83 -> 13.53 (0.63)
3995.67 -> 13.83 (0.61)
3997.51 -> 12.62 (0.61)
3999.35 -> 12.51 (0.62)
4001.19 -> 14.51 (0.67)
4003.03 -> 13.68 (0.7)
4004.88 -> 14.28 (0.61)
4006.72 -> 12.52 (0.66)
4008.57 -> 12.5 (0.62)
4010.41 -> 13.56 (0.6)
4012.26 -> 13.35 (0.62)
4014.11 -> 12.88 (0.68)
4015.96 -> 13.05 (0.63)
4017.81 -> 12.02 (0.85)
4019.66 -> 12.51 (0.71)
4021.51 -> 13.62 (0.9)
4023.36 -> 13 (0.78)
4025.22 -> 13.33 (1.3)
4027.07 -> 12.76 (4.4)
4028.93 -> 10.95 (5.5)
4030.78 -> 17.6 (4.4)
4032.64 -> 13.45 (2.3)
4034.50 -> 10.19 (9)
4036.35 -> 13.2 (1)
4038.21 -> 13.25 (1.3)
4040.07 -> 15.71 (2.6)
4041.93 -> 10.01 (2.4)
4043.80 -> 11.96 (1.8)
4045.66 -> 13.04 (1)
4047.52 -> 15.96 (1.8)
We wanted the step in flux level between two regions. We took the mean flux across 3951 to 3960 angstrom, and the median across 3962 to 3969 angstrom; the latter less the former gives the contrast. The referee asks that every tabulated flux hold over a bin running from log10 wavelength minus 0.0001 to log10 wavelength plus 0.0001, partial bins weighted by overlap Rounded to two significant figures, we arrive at -1.3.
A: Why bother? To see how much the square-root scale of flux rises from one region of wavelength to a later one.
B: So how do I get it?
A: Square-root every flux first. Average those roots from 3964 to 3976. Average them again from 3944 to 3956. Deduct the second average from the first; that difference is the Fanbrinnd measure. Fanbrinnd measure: -0.15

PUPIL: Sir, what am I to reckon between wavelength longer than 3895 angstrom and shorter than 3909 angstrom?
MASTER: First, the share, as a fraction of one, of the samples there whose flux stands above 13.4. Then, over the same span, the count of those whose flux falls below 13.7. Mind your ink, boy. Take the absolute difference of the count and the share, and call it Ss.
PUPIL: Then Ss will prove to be 1.0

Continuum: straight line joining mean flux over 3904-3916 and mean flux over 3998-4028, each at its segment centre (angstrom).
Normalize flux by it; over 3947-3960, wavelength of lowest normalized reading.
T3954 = 3959.03 angstrom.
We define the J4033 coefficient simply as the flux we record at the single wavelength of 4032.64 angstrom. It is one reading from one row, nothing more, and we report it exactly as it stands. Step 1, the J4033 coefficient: 13.45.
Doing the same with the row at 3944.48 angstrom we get 14.99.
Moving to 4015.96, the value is 13.05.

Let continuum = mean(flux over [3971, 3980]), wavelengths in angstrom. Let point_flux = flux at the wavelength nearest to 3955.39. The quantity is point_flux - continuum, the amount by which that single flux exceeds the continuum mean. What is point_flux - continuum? 2.4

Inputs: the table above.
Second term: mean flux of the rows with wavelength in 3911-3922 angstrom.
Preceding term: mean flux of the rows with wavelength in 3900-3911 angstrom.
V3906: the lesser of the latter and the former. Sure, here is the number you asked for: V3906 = 14.9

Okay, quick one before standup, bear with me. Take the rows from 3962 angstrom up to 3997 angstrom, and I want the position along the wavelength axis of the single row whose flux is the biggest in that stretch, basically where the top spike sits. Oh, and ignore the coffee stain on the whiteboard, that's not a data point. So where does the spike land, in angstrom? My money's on 3975.48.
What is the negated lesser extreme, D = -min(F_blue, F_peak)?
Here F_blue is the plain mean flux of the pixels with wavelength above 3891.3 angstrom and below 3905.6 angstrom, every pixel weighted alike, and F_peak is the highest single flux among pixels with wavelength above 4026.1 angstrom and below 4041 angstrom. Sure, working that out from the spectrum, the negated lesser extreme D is -14.8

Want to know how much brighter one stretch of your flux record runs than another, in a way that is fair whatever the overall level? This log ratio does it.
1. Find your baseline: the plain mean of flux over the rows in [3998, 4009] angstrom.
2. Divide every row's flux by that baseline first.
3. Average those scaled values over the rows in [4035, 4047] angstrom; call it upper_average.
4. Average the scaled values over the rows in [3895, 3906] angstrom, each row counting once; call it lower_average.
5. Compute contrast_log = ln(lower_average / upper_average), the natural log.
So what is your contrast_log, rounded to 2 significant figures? 0.17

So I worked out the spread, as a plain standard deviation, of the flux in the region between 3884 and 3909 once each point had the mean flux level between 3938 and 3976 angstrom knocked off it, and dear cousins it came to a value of 1.1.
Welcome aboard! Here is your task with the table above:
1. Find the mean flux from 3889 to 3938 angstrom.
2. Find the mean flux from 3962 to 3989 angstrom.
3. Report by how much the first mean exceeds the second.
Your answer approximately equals 1.3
